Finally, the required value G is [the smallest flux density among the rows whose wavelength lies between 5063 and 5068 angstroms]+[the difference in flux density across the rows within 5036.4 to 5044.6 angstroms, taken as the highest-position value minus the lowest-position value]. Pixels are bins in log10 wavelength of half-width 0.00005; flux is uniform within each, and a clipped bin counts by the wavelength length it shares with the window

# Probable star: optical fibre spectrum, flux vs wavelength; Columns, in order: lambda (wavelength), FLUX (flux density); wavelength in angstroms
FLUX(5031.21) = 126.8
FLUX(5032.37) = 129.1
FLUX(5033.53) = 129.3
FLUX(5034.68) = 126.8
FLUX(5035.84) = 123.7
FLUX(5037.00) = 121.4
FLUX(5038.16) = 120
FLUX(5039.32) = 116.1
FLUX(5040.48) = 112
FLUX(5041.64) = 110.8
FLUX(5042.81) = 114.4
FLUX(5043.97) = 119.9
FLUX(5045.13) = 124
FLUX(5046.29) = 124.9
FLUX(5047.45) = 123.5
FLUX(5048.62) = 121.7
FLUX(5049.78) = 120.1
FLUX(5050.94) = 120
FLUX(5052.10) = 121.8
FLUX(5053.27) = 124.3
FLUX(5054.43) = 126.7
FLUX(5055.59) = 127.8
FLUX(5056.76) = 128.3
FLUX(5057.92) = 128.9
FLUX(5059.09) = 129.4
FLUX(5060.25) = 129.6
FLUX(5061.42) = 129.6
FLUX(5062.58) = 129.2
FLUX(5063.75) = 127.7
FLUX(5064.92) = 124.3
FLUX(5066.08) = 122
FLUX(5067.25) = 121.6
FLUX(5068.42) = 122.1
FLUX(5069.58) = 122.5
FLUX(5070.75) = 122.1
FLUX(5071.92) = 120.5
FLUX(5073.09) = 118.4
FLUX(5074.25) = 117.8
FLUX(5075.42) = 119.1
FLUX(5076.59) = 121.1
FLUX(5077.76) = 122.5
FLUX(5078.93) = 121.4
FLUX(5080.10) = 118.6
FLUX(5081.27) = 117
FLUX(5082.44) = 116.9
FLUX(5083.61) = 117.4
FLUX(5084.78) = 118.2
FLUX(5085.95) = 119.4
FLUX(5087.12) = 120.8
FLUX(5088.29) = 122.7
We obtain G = 120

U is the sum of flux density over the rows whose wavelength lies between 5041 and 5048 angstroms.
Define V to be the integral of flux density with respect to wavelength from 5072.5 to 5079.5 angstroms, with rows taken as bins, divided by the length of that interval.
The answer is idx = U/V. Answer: 6.0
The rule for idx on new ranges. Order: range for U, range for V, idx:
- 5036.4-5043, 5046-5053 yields 5.7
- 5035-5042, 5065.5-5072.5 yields 5.8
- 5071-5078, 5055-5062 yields 5.6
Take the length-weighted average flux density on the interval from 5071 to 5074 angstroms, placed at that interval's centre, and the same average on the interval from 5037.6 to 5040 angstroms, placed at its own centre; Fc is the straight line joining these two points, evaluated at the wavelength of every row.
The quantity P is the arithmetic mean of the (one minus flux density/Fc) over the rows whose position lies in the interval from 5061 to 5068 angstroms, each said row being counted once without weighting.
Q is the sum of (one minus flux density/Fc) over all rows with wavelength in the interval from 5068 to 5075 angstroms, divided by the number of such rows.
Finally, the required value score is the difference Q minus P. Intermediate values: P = -0.05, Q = -0.008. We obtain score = 0.05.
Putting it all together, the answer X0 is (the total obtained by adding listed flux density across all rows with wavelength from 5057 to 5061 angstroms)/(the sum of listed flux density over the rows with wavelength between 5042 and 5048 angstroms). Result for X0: 0.64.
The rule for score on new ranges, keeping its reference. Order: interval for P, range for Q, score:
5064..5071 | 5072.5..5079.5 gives 0.02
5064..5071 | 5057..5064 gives -0.06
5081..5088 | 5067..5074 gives -0.03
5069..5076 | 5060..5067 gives -0.06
